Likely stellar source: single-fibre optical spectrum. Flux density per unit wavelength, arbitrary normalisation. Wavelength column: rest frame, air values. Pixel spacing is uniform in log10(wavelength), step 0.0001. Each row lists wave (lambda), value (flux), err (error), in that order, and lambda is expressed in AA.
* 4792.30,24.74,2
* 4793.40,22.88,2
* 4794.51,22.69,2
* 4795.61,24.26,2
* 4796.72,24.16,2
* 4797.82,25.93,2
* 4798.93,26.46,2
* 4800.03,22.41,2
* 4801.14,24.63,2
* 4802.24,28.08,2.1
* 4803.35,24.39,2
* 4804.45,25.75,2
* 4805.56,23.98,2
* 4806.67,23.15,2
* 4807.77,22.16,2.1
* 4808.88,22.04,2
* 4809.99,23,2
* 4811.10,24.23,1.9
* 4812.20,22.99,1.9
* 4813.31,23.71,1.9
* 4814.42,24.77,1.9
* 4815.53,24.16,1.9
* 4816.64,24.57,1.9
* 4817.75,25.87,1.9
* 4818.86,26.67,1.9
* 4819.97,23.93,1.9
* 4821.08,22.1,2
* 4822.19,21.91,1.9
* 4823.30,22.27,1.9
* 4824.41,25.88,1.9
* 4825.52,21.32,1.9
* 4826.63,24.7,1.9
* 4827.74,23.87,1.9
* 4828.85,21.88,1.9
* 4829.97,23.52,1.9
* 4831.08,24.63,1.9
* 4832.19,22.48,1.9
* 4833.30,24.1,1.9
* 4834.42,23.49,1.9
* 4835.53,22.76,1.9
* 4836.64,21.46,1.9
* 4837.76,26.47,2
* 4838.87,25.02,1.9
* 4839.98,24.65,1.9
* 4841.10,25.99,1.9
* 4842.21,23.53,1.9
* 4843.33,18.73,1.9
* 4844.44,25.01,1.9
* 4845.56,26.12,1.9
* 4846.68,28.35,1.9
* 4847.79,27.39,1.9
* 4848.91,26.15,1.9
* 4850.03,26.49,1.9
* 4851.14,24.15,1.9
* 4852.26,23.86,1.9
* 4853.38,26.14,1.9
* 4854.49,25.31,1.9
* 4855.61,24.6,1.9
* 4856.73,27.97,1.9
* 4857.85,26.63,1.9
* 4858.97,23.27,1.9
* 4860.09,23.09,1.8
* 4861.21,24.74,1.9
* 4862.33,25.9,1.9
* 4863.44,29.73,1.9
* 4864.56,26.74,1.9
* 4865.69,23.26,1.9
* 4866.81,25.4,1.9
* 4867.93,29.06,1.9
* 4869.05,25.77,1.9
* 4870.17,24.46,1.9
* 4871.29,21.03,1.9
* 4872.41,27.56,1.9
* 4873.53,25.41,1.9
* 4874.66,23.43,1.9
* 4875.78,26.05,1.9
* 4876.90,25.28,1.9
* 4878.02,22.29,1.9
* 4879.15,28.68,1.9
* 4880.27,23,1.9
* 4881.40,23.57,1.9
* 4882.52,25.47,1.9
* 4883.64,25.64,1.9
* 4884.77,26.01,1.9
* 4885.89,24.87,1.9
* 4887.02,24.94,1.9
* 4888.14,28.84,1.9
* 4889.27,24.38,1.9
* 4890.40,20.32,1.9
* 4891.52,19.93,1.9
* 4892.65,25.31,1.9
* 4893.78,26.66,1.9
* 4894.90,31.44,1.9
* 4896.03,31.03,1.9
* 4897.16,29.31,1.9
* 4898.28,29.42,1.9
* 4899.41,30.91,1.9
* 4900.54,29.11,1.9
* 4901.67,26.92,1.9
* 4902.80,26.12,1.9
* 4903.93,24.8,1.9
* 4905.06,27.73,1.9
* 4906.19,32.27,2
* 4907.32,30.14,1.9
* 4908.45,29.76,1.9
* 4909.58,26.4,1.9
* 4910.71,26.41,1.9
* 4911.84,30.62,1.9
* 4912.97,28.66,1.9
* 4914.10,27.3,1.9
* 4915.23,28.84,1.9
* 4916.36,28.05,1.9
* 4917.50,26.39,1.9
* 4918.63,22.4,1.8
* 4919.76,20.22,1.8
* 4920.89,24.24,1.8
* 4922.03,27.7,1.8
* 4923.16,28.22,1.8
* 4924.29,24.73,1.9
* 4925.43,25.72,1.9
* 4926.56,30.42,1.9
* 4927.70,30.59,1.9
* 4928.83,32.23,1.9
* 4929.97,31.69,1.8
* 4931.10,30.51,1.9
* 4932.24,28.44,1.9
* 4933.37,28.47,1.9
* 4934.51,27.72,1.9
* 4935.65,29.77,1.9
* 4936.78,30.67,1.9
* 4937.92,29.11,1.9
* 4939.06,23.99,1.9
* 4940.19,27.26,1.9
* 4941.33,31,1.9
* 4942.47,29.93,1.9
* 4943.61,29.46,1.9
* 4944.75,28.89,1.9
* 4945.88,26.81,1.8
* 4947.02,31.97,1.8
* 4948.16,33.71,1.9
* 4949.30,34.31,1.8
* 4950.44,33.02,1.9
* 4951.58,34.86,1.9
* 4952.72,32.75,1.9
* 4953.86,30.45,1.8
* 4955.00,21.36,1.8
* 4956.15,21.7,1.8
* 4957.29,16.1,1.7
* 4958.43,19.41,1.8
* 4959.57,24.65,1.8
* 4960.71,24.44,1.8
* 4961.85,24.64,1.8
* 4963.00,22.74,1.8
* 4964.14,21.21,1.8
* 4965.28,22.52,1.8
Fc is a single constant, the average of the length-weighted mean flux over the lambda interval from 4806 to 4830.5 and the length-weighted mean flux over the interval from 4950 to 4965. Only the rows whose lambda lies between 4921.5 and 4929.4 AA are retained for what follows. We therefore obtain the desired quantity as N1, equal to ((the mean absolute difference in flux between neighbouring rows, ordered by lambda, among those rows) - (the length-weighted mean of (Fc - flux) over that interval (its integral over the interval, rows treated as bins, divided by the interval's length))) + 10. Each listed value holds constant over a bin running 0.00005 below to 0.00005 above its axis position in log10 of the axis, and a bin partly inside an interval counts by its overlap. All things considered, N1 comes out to 16.1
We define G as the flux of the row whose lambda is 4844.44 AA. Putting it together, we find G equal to 25.01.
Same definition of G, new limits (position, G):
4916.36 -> 28.05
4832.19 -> 22.48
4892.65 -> 25.31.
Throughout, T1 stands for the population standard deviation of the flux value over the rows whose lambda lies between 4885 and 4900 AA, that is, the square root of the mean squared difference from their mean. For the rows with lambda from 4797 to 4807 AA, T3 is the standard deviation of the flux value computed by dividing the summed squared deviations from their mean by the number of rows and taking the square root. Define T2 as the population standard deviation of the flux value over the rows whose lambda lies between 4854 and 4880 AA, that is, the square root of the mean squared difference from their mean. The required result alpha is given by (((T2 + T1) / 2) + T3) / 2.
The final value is 2.3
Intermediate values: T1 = 3.7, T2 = 2.2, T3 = 1.7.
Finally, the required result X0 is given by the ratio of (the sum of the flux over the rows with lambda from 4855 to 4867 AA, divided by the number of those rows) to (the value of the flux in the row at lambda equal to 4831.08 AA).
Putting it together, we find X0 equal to 1.04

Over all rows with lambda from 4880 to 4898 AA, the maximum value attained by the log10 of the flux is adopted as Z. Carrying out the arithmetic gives 1.50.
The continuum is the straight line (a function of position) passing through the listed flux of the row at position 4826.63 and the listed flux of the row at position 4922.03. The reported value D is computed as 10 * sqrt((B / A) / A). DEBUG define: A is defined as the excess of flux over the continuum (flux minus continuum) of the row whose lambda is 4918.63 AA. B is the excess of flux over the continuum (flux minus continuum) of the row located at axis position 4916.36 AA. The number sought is 1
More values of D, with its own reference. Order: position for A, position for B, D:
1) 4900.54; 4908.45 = 8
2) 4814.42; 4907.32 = 38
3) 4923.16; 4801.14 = 18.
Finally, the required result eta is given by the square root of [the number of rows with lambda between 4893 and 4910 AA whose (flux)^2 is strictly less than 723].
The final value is 2.0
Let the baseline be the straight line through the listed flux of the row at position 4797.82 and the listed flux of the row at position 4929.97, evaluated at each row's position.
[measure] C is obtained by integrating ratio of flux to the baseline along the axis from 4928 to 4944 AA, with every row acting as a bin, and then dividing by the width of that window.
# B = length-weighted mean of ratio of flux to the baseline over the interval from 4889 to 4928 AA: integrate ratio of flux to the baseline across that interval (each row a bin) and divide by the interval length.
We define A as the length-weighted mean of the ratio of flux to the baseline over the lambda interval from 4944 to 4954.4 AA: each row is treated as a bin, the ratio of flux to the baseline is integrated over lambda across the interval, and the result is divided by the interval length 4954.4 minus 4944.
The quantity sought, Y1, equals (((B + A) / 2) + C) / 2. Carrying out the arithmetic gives 0.925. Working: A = 0.979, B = 0.885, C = 0.918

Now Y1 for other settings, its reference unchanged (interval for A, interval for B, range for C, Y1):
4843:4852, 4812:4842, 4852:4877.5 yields 0.887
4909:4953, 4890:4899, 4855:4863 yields 0.891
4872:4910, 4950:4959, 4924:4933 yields 0.885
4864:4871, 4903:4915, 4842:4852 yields 0.898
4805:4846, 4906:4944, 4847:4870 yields 0.893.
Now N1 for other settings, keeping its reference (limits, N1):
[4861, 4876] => 14.3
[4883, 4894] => 12.7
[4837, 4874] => 13.3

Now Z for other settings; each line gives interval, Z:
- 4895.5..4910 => 1.51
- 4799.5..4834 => 1.45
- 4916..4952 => 1.54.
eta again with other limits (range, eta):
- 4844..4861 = 3.5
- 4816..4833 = 3.9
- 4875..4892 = 3.6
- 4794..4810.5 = 3.7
